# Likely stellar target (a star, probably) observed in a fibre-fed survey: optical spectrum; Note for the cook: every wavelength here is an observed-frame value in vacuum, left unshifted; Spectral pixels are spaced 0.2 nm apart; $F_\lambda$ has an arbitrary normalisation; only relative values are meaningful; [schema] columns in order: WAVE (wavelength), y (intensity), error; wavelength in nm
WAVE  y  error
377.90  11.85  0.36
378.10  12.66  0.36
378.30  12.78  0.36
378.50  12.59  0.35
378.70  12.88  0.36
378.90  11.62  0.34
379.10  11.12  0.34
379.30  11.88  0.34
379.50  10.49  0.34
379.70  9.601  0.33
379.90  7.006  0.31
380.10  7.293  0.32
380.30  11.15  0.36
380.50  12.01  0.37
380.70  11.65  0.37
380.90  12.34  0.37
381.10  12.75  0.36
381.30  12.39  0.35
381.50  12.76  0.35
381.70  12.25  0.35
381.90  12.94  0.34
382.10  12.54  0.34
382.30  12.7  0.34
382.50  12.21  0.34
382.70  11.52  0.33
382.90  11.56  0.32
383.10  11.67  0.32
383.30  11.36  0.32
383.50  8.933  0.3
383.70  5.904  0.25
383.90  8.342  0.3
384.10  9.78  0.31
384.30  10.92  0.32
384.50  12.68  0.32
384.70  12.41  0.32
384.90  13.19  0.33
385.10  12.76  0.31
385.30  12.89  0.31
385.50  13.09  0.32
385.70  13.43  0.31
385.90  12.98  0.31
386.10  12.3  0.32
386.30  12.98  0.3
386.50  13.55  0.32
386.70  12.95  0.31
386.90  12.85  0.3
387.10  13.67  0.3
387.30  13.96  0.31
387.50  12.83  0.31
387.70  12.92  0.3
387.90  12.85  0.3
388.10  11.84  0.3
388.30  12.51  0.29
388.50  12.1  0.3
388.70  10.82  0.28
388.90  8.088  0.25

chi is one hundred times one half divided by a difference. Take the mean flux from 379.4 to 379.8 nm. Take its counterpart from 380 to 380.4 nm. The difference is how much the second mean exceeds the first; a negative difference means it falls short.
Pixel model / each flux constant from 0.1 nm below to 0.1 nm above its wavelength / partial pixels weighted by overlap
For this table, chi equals -61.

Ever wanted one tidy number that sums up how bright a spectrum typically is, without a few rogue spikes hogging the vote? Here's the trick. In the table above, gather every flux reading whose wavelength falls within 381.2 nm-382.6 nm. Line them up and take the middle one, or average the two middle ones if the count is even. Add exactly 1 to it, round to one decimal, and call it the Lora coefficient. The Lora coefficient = 13.5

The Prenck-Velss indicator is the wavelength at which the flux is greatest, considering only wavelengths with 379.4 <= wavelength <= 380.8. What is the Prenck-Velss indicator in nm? 380.50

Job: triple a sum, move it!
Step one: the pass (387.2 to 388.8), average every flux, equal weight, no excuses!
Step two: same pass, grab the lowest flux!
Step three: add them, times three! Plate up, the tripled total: 70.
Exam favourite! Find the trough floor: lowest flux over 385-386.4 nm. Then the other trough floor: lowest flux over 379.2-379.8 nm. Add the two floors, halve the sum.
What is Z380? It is 11.0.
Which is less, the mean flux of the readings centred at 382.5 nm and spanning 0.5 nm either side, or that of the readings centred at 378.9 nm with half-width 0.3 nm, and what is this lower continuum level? 11.9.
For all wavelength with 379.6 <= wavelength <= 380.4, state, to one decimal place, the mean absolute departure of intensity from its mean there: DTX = 1.6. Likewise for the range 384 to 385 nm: 1.2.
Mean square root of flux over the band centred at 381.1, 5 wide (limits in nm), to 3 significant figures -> 3.36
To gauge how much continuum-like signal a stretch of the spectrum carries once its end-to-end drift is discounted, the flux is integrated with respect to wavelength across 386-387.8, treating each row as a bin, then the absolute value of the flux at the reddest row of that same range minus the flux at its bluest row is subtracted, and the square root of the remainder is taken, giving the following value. 4.8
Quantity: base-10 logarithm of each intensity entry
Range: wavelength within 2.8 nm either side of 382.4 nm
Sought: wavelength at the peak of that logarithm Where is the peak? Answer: 384.90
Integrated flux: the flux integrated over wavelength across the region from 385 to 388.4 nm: 44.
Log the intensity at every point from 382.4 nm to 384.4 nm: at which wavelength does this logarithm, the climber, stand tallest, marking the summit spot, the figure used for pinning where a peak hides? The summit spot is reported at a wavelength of 382.50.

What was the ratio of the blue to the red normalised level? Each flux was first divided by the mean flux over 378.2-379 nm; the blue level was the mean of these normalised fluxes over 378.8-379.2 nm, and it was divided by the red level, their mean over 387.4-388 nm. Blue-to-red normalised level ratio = 0.88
